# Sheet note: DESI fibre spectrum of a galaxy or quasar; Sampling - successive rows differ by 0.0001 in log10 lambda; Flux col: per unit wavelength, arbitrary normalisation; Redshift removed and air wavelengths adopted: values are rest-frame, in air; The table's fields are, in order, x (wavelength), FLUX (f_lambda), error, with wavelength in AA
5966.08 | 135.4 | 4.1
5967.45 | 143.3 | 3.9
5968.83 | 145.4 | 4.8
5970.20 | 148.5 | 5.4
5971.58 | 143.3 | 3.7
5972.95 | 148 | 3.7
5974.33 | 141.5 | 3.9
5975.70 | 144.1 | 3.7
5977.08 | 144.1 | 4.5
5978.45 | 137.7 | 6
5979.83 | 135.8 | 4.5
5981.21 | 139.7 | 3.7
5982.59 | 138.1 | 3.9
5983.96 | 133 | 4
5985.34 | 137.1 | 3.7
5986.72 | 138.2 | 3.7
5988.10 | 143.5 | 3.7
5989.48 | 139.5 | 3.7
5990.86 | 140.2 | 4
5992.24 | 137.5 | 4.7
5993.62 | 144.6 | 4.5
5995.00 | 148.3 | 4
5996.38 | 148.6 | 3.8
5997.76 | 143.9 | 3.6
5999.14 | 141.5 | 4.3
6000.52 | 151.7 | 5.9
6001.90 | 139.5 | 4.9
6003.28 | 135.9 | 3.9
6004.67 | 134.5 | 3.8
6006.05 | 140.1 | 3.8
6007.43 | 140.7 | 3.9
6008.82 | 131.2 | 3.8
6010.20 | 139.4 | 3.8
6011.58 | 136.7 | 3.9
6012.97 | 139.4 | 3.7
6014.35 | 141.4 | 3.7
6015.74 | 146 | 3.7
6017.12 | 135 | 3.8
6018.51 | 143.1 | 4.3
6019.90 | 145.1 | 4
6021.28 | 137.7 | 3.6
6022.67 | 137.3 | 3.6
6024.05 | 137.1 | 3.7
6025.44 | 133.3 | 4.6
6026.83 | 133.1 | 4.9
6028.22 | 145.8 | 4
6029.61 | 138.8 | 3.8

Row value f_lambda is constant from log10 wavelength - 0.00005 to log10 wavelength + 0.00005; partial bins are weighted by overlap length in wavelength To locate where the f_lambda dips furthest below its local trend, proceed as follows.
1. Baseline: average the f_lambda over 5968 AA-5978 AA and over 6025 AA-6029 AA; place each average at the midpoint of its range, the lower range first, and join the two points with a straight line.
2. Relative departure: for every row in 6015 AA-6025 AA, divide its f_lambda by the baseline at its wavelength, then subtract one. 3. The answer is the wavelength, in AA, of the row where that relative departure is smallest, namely 6017.12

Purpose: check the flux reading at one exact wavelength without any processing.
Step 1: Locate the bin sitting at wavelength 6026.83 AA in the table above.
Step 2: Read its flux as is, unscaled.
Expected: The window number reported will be 133.1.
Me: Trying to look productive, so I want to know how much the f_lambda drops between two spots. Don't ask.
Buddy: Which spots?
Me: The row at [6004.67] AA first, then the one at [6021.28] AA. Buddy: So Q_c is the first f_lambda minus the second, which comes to -3.2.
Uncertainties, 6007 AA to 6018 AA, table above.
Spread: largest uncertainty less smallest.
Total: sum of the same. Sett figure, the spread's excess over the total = -30.1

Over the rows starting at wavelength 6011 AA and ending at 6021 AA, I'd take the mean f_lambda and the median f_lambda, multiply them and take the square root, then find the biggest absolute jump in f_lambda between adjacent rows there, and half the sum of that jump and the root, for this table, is 76.1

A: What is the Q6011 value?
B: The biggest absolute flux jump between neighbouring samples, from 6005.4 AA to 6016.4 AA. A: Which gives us 9.5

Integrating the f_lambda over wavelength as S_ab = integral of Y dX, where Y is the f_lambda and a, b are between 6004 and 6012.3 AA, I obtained 1138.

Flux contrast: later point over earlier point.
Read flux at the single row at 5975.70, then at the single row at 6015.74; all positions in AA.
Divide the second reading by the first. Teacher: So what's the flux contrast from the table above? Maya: 1.01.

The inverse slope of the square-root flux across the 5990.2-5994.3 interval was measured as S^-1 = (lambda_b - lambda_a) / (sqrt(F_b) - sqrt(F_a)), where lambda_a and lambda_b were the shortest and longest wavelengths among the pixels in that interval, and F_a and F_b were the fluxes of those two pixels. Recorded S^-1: 15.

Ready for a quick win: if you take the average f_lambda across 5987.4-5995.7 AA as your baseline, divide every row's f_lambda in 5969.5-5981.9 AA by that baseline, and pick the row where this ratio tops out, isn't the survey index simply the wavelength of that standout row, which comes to 5970.20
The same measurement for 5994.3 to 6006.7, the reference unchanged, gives 6000.52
